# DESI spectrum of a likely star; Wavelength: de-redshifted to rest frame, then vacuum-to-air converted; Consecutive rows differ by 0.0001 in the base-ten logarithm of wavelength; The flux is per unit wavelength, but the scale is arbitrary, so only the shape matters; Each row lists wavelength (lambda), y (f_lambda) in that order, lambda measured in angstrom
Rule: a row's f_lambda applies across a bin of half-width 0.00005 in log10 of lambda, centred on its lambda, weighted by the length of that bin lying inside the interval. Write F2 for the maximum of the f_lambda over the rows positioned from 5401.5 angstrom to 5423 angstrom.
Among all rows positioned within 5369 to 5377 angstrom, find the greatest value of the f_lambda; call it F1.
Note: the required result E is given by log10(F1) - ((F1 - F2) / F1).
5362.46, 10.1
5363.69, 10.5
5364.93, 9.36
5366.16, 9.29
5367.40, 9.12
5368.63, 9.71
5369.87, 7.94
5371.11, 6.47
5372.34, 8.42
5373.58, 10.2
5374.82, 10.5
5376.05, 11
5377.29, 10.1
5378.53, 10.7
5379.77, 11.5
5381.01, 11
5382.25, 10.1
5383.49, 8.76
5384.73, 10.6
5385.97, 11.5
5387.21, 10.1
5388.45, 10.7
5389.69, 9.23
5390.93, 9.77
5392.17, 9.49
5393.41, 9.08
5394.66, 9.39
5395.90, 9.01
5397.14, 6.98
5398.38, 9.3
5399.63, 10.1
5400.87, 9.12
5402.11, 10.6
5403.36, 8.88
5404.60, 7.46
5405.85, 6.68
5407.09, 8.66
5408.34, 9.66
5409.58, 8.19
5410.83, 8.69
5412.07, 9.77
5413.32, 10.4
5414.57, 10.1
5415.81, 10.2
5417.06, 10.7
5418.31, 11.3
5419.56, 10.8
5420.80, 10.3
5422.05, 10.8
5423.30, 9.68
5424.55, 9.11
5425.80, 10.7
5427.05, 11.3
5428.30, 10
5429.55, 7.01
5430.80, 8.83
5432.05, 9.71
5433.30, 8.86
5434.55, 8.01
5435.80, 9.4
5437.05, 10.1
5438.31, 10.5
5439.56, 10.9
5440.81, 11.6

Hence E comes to 1.07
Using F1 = 11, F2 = 11.3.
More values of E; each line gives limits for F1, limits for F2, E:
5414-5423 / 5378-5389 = 1.07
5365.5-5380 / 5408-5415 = 0.97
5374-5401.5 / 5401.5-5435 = 1.04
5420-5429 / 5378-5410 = 1.07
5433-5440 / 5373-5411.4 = 1.09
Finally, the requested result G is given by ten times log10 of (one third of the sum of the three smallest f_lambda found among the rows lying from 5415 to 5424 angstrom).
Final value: 10.03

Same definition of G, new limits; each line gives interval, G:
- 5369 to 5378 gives 8.81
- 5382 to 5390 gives 9.71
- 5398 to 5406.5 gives 8.85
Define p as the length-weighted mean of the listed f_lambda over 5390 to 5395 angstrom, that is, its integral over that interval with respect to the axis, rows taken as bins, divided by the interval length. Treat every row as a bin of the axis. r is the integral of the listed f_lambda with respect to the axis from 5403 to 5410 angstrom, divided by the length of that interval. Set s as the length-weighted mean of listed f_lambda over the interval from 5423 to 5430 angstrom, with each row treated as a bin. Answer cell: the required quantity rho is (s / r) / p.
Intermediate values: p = 9.4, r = 8.2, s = 9.7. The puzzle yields 0.125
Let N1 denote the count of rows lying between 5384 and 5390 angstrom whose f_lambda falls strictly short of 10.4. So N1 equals 2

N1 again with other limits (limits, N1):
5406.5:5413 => 5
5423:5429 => 3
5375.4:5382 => 1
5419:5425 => 3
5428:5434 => 5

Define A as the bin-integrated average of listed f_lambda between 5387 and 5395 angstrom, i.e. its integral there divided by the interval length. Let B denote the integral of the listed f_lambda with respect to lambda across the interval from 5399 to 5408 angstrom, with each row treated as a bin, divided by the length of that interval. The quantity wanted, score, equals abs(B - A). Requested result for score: 0.9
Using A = 9.7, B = 8.81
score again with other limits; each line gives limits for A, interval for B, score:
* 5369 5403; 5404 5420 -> 0.3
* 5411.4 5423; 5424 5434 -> 1.0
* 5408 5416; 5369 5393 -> 0.3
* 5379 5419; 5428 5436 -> 0.8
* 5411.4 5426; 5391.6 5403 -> 1.1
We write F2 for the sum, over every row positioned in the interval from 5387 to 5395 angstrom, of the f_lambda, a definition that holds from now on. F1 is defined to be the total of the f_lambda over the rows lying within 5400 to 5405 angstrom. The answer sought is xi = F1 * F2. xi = 2443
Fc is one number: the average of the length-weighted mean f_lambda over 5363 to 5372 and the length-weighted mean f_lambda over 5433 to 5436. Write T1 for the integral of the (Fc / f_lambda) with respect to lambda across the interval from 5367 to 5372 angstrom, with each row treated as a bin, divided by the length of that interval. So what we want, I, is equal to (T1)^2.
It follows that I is 1.18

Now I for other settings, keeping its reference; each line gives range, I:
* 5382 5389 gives 0.74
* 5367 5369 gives 0.88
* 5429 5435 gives 1.09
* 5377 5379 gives 0.71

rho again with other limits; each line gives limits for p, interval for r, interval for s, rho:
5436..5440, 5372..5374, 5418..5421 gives 0.112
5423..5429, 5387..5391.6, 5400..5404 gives 0.095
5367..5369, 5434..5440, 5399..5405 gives 0.101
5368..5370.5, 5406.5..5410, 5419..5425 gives 0.130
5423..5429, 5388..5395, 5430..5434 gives 0.093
